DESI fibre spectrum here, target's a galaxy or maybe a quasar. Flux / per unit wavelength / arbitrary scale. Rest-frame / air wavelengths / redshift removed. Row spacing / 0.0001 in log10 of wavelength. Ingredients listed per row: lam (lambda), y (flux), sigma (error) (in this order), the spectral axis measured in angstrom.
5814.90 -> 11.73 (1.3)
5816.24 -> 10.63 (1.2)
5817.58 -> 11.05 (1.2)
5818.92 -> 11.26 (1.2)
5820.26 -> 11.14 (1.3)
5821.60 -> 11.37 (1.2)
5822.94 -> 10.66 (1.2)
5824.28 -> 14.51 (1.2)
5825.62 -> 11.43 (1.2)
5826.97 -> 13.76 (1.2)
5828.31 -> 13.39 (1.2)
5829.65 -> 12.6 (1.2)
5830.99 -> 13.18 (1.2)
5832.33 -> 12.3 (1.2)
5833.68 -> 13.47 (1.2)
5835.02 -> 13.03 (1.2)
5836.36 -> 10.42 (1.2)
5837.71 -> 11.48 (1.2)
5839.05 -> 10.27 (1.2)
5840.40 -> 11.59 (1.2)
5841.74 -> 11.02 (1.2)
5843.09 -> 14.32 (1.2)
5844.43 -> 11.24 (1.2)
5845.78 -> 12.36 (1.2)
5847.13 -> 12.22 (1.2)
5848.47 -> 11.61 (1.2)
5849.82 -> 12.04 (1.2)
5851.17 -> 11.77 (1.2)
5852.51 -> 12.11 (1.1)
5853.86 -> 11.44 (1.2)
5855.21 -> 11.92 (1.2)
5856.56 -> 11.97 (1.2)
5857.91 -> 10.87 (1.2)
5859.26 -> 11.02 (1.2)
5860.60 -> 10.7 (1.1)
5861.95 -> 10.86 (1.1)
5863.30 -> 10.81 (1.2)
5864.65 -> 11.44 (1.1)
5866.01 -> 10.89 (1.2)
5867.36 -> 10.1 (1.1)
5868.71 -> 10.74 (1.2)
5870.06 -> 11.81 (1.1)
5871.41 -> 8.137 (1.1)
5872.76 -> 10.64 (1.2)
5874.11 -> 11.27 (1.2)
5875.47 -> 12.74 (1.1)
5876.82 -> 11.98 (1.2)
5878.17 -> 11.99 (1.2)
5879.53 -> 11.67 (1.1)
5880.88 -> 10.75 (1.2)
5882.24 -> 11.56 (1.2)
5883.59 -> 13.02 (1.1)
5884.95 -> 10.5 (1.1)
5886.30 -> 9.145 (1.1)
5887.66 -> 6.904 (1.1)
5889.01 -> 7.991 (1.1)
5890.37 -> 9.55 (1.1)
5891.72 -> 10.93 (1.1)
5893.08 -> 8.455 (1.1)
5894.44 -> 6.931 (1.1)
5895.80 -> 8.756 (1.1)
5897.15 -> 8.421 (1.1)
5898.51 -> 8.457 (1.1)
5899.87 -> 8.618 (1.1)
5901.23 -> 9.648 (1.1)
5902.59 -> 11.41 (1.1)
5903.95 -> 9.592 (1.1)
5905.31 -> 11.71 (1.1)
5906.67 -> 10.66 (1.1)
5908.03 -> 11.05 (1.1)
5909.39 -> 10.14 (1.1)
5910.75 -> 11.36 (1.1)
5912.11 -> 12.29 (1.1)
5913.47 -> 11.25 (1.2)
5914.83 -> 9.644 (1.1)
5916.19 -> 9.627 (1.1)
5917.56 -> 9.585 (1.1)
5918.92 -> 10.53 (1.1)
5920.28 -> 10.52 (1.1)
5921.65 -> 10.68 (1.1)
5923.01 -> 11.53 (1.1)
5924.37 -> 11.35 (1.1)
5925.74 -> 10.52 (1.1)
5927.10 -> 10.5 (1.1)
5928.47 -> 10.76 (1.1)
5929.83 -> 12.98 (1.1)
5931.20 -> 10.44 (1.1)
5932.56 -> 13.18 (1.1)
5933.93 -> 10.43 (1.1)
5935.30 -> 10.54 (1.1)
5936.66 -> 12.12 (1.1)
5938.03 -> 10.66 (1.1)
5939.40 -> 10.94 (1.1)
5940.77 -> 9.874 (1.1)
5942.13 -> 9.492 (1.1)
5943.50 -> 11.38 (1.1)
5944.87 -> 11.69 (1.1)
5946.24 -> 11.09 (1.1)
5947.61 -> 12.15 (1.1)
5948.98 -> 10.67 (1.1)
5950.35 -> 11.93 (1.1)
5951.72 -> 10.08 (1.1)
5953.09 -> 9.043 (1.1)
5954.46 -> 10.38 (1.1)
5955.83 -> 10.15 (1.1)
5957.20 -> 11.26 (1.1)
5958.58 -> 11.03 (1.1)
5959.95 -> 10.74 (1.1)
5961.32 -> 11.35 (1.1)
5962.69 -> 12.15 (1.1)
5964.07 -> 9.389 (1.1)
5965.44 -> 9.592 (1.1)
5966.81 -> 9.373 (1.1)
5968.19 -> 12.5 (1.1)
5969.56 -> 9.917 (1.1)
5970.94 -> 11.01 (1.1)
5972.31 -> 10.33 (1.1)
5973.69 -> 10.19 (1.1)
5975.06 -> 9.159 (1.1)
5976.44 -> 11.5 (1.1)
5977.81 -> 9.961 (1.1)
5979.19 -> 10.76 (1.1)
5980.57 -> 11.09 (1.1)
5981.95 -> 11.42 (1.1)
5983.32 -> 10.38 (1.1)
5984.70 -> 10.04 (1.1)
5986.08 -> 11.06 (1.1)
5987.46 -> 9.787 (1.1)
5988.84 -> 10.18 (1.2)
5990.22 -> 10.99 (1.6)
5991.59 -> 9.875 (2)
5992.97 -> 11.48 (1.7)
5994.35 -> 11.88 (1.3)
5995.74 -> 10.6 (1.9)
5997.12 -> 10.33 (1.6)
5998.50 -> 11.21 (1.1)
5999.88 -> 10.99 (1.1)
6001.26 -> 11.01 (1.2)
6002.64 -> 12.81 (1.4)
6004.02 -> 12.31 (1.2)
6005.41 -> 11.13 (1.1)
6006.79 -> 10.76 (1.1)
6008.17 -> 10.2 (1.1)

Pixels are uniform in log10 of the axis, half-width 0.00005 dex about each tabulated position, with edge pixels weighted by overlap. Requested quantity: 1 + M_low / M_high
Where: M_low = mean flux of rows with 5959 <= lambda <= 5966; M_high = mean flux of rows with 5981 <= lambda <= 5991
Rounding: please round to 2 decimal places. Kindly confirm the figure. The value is 2.01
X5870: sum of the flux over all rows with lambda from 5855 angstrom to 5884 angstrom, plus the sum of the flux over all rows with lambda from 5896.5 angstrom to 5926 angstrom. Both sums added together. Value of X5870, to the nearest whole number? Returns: 475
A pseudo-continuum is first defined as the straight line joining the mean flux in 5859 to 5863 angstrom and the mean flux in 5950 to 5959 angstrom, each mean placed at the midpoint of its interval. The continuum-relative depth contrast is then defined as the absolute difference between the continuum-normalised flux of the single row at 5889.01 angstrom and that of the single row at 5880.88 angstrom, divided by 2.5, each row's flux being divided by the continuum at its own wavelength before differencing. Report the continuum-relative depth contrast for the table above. 0.10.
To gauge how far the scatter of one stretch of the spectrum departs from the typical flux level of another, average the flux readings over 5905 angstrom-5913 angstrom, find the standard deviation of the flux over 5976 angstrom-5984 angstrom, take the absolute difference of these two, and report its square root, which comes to 3.26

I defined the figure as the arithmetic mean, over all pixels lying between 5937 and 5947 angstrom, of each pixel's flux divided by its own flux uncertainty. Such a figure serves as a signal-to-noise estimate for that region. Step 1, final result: 9.8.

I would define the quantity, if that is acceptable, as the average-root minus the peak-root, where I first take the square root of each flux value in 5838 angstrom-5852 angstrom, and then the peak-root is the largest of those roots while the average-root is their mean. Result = -0.35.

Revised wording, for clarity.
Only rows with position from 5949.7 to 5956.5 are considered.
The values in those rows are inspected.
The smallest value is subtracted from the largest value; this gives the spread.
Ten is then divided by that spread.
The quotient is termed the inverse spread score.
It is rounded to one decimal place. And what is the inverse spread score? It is 3.5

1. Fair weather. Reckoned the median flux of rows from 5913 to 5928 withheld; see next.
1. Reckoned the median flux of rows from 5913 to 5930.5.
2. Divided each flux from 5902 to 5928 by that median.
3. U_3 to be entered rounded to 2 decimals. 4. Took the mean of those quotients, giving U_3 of 1.02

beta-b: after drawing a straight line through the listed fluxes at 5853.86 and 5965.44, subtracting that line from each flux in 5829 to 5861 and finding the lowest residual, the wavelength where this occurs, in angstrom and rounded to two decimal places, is 5839.05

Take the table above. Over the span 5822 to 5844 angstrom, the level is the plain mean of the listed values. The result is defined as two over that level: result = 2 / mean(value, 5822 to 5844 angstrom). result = 0.162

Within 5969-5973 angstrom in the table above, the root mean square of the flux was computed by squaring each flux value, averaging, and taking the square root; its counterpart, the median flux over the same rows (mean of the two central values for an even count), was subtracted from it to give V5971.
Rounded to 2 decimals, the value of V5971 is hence 0.10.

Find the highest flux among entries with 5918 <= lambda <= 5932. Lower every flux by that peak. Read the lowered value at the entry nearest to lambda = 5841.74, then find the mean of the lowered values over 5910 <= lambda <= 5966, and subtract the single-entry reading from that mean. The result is 0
